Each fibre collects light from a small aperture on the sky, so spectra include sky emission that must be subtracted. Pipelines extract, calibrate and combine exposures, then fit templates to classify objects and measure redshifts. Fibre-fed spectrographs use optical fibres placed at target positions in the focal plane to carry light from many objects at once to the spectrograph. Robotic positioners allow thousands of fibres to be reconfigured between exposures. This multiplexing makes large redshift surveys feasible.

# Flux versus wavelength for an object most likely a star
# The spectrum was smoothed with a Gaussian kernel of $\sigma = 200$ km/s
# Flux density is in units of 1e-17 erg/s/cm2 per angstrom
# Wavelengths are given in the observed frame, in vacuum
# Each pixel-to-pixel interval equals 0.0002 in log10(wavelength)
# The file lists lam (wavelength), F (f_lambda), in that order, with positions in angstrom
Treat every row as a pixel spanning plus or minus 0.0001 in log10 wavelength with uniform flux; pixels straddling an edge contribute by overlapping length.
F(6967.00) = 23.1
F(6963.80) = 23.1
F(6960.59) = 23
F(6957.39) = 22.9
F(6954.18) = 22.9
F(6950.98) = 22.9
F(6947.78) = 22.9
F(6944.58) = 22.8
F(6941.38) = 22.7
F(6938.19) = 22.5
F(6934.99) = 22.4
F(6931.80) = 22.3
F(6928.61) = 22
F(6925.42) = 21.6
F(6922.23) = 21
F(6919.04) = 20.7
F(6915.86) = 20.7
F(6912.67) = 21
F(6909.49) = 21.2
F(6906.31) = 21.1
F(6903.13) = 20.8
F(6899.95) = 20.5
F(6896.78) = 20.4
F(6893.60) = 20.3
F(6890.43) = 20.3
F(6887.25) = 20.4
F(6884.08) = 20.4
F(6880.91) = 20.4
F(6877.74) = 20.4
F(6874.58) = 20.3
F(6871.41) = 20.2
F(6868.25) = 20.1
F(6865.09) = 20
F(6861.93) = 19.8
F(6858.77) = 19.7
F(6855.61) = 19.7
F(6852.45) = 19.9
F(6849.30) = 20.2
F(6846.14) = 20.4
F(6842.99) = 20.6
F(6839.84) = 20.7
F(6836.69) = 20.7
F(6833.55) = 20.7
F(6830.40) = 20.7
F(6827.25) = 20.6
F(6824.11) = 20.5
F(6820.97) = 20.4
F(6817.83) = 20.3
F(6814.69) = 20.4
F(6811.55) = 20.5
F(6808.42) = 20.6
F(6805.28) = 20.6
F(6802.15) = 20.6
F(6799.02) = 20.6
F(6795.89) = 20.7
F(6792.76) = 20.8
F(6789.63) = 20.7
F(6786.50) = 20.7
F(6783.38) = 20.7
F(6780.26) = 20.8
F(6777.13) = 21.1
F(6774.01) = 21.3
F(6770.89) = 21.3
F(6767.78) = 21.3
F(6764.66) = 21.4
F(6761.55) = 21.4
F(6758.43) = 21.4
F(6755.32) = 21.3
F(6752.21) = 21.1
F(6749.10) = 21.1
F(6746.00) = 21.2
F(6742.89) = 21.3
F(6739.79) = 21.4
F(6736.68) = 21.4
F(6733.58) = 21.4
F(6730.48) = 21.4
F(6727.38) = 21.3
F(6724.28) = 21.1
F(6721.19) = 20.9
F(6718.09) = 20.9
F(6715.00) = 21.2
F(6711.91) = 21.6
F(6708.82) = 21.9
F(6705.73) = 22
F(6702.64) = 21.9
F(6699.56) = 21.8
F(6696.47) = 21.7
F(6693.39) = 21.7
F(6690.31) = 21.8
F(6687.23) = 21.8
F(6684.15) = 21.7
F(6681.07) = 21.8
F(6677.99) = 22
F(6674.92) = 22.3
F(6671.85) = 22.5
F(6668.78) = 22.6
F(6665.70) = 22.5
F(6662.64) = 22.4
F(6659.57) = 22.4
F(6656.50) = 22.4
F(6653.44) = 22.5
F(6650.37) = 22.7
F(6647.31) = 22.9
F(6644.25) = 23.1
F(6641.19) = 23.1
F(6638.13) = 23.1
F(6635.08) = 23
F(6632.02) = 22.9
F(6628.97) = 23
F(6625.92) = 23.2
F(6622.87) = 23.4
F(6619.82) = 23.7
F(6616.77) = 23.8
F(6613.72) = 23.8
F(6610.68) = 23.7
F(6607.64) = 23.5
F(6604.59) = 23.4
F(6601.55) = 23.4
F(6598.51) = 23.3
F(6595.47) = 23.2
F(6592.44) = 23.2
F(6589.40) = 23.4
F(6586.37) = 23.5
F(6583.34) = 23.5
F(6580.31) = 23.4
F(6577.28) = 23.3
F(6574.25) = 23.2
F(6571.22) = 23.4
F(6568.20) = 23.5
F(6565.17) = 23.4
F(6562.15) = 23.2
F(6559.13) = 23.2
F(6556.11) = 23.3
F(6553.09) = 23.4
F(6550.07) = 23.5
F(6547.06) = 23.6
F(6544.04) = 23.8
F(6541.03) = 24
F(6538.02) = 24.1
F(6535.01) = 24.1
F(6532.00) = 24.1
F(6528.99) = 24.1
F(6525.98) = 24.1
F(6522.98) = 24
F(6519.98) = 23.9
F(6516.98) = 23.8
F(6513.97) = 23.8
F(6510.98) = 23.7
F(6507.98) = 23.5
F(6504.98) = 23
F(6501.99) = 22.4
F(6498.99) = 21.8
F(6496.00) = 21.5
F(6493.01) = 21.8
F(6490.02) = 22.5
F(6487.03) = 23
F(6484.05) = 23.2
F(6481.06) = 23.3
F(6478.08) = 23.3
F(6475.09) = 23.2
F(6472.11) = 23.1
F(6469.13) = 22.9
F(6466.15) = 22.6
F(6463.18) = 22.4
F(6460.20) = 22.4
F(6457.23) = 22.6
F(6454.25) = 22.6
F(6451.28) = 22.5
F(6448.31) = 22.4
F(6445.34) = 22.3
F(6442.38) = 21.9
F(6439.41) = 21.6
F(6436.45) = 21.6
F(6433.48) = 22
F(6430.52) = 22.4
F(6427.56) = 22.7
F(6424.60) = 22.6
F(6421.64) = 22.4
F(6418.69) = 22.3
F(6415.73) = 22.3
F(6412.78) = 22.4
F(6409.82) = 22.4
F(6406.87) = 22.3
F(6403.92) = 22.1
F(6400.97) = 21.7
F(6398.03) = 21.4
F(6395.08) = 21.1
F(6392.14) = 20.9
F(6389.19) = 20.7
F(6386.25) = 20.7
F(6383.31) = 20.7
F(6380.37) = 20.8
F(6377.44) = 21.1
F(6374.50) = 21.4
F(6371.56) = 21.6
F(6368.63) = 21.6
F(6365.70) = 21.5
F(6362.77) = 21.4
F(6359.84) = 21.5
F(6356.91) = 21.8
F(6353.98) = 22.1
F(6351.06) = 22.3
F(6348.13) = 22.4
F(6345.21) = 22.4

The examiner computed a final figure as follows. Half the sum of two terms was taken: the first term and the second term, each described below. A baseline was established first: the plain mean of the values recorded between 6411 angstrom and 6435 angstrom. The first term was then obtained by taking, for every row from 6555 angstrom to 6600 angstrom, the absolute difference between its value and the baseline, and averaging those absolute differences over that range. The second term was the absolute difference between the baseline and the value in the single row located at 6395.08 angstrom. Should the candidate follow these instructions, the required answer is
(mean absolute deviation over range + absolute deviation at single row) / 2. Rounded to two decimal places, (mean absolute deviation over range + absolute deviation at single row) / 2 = 1.12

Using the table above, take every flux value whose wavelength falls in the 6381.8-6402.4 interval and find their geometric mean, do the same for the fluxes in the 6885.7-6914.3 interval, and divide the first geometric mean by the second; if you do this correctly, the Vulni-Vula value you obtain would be 1.02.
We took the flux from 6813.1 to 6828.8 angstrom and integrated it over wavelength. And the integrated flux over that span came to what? 321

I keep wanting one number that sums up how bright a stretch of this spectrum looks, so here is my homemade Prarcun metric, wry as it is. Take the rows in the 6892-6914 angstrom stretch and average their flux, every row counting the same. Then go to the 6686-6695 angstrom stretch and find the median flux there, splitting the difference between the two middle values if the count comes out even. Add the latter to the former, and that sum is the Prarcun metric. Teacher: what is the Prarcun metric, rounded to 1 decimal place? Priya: 42.6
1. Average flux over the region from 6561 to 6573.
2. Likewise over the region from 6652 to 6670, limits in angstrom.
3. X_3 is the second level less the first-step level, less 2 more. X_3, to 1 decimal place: -2.9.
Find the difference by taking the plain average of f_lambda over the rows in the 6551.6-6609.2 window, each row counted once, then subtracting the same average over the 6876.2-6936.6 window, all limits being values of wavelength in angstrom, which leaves 2.4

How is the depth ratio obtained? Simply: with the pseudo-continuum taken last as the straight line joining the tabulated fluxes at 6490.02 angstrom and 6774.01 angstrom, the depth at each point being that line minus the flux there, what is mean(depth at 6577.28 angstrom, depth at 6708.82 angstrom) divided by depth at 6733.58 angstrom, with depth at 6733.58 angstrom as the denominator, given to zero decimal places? -11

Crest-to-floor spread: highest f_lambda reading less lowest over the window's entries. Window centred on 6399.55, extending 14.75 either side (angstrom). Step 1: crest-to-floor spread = 1.7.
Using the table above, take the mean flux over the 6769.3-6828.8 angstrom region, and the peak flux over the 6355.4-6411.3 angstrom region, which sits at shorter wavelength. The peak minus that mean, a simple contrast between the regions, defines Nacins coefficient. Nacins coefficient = 1.7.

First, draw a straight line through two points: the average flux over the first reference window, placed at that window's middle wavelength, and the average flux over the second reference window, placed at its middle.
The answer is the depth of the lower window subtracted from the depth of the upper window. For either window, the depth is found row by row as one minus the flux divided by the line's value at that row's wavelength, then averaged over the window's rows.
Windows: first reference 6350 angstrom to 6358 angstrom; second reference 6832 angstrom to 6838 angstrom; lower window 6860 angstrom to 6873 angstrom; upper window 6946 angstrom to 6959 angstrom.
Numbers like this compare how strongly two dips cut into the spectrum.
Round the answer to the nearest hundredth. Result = -0.15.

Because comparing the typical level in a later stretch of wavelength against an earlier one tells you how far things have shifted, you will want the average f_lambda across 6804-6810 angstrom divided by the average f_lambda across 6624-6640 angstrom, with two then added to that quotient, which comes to 2.89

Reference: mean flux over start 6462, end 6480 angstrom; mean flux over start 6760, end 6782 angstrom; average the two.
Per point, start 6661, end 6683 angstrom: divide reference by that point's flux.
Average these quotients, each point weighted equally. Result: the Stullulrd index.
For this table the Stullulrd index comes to 0.99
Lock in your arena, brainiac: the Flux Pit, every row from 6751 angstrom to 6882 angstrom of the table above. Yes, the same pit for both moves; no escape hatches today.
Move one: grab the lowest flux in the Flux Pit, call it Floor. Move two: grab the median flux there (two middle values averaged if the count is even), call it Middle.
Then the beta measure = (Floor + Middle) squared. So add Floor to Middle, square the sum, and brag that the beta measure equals 1624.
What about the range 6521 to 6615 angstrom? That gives 2181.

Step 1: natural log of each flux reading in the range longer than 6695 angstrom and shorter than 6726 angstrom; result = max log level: 3.09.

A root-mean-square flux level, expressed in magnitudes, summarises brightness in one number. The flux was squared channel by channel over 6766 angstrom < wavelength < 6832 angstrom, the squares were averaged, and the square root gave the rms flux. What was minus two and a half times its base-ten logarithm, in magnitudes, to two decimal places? -3.29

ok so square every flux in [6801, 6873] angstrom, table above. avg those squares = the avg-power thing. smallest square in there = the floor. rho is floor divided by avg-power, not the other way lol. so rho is 0.94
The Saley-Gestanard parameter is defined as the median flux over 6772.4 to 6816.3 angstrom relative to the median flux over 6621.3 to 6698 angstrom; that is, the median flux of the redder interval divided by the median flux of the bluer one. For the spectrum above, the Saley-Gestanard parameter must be 0.92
